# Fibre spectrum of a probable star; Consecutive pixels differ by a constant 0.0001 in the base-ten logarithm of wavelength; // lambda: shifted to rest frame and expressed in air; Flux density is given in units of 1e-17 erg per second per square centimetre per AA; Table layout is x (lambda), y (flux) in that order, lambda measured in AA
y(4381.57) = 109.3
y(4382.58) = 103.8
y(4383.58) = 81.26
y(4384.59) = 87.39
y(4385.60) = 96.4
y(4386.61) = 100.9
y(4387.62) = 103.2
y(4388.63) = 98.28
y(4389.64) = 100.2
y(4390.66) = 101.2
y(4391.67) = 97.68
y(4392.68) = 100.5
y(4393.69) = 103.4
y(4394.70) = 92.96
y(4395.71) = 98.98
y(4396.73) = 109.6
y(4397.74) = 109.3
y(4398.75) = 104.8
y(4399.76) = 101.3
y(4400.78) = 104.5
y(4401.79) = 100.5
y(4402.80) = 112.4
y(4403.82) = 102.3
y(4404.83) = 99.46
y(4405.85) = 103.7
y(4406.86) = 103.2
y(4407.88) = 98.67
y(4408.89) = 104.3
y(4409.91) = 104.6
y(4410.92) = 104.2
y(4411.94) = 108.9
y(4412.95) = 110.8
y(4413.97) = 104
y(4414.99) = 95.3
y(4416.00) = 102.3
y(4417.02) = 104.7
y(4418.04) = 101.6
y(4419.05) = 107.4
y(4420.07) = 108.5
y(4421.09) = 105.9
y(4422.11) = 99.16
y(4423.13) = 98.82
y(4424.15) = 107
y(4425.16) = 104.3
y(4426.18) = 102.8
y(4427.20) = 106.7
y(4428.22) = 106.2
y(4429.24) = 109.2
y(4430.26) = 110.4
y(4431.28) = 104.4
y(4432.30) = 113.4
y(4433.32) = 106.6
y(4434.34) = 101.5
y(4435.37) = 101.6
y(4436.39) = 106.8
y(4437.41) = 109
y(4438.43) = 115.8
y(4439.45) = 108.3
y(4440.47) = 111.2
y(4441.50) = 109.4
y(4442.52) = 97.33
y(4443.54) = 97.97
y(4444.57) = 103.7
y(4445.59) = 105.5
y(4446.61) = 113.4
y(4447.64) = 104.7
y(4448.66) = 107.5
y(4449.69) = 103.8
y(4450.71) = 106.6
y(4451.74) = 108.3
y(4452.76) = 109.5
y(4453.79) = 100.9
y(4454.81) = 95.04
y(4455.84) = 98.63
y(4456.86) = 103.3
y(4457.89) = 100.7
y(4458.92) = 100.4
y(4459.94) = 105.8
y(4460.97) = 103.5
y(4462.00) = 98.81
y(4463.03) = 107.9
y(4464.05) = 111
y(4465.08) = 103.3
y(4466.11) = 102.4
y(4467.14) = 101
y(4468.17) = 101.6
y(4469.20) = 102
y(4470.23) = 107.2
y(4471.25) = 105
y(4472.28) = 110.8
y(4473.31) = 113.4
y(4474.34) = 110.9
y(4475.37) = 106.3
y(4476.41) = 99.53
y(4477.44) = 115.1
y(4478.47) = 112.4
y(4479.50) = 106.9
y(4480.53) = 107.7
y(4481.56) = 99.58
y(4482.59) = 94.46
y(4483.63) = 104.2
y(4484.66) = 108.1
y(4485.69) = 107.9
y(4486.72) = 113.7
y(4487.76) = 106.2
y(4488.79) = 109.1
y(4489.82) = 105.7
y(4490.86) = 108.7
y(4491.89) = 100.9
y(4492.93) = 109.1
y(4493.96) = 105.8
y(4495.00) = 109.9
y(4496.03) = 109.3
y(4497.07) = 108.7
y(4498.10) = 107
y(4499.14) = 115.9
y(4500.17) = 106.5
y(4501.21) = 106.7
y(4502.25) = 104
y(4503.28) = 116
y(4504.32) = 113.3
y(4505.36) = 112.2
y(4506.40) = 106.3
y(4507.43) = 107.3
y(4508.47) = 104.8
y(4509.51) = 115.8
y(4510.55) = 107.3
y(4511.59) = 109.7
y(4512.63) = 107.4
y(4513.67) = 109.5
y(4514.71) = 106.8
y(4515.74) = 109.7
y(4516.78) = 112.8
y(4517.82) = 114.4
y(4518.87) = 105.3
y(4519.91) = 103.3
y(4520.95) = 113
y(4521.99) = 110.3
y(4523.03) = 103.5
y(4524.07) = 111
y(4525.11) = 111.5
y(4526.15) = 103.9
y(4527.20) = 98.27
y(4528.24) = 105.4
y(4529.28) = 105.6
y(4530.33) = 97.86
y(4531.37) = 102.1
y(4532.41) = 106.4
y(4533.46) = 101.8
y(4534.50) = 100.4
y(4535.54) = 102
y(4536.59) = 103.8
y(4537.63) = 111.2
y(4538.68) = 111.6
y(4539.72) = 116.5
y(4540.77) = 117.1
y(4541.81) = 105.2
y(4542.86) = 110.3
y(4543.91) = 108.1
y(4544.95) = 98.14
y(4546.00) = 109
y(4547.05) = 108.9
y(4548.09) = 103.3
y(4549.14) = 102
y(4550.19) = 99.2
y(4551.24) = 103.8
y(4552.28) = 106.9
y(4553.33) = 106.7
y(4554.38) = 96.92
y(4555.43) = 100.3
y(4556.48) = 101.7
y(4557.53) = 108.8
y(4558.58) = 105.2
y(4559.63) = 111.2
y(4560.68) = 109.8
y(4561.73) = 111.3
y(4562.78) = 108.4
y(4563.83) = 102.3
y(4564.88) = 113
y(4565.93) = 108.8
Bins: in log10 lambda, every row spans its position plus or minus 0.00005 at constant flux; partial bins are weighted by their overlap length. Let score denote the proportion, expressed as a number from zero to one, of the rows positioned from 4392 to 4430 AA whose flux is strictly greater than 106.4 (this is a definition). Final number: 0.27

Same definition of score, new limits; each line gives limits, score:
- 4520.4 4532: 0.36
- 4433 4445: 0.58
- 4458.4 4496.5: 0.49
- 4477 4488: 0.64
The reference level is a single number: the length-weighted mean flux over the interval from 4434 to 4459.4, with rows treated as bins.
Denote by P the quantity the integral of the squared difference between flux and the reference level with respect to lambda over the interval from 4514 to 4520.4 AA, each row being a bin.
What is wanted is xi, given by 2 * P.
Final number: 393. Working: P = 197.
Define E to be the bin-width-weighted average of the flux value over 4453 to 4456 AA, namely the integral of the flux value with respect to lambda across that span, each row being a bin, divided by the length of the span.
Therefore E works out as 99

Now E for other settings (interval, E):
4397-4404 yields 105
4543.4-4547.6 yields 106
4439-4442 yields 109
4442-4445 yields 100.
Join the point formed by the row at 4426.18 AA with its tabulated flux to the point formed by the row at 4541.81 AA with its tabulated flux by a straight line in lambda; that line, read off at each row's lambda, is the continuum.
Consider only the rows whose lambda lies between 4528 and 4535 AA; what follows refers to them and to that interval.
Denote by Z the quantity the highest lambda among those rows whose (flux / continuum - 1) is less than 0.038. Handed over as 4534.50 AA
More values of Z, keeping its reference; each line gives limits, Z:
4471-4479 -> 4476.41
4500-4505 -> 4502.25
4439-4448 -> 4447.64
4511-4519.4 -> 4518.87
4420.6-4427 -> 4426.18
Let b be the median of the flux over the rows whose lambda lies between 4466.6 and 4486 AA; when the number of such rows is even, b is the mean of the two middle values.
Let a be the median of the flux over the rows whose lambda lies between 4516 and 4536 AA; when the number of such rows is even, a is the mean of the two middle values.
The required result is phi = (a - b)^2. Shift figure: 3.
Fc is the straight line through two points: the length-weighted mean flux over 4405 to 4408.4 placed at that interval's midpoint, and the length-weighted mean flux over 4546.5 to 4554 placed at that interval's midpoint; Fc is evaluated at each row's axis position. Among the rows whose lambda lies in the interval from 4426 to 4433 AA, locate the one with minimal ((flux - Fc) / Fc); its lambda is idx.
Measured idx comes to 4426.18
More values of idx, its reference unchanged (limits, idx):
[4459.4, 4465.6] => 4462.00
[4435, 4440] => 4435.37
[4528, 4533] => 4530.33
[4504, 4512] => 4508.47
